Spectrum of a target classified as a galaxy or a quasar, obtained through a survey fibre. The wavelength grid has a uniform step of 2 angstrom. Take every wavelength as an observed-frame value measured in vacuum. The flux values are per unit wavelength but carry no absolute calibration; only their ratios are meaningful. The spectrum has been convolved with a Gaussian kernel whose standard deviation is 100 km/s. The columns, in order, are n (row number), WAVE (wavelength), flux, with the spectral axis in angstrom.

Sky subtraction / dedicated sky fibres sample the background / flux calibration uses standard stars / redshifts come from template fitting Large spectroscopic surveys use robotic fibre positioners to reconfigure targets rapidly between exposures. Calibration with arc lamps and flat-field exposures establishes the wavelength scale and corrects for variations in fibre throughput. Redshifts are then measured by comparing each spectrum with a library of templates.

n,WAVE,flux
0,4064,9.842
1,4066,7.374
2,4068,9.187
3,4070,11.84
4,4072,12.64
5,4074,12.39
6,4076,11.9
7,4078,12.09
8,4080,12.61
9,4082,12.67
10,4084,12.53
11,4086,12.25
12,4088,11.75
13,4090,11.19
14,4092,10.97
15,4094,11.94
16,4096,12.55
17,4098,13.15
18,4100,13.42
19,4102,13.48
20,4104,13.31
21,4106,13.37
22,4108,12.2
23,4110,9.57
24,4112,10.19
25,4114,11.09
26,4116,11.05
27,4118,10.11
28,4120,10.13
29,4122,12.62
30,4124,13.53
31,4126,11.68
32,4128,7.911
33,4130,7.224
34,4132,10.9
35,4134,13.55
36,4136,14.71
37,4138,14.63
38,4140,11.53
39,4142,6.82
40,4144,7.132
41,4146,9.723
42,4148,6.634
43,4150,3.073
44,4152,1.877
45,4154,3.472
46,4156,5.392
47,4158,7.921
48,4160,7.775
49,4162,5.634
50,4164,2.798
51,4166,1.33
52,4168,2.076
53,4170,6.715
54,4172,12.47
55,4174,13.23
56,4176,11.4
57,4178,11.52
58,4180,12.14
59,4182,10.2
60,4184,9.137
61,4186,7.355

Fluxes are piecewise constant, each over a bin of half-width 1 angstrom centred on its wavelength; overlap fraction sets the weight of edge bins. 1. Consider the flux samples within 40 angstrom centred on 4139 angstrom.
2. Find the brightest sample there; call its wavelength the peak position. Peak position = 4136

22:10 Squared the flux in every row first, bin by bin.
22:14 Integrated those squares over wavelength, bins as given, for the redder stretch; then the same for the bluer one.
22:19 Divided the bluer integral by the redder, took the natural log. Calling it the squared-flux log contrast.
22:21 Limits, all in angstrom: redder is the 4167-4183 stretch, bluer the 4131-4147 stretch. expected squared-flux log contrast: 0.17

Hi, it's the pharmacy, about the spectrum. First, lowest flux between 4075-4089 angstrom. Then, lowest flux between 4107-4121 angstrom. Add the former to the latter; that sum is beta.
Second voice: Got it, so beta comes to 21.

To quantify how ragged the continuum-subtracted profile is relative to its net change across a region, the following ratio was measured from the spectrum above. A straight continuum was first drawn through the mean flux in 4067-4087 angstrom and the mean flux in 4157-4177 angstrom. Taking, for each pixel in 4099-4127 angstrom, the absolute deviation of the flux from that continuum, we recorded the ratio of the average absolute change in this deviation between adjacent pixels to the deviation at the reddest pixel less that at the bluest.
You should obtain -2.5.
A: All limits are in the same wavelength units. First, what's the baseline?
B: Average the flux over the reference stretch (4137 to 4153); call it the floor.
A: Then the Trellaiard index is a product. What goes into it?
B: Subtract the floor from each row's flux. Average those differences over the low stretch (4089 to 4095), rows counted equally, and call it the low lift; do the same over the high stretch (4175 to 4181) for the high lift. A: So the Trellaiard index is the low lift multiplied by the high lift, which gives 15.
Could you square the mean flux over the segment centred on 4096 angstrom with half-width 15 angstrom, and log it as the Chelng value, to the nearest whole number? 151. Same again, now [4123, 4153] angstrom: 88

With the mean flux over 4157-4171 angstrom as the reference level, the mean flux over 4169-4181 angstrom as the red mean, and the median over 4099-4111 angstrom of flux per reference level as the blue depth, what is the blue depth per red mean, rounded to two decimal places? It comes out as 0.24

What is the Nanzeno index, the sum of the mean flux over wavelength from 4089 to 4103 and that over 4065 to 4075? 23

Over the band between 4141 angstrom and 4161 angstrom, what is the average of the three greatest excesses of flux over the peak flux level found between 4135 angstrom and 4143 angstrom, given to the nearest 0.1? -6.2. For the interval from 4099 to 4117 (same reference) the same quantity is -1.3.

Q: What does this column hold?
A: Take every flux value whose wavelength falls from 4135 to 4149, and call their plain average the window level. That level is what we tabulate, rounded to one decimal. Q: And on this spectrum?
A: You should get 10.2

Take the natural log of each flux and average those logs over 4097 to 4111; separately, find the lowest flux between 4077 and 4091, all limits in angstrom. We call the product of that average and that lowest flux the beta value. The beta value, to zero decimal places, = 28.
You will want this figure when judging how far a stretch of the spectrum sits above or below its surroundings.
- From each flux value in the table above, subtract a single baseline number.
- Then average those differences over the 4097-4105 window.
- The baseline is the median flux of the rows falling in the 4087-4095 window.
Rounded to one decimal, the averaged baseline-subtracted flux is 1.9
